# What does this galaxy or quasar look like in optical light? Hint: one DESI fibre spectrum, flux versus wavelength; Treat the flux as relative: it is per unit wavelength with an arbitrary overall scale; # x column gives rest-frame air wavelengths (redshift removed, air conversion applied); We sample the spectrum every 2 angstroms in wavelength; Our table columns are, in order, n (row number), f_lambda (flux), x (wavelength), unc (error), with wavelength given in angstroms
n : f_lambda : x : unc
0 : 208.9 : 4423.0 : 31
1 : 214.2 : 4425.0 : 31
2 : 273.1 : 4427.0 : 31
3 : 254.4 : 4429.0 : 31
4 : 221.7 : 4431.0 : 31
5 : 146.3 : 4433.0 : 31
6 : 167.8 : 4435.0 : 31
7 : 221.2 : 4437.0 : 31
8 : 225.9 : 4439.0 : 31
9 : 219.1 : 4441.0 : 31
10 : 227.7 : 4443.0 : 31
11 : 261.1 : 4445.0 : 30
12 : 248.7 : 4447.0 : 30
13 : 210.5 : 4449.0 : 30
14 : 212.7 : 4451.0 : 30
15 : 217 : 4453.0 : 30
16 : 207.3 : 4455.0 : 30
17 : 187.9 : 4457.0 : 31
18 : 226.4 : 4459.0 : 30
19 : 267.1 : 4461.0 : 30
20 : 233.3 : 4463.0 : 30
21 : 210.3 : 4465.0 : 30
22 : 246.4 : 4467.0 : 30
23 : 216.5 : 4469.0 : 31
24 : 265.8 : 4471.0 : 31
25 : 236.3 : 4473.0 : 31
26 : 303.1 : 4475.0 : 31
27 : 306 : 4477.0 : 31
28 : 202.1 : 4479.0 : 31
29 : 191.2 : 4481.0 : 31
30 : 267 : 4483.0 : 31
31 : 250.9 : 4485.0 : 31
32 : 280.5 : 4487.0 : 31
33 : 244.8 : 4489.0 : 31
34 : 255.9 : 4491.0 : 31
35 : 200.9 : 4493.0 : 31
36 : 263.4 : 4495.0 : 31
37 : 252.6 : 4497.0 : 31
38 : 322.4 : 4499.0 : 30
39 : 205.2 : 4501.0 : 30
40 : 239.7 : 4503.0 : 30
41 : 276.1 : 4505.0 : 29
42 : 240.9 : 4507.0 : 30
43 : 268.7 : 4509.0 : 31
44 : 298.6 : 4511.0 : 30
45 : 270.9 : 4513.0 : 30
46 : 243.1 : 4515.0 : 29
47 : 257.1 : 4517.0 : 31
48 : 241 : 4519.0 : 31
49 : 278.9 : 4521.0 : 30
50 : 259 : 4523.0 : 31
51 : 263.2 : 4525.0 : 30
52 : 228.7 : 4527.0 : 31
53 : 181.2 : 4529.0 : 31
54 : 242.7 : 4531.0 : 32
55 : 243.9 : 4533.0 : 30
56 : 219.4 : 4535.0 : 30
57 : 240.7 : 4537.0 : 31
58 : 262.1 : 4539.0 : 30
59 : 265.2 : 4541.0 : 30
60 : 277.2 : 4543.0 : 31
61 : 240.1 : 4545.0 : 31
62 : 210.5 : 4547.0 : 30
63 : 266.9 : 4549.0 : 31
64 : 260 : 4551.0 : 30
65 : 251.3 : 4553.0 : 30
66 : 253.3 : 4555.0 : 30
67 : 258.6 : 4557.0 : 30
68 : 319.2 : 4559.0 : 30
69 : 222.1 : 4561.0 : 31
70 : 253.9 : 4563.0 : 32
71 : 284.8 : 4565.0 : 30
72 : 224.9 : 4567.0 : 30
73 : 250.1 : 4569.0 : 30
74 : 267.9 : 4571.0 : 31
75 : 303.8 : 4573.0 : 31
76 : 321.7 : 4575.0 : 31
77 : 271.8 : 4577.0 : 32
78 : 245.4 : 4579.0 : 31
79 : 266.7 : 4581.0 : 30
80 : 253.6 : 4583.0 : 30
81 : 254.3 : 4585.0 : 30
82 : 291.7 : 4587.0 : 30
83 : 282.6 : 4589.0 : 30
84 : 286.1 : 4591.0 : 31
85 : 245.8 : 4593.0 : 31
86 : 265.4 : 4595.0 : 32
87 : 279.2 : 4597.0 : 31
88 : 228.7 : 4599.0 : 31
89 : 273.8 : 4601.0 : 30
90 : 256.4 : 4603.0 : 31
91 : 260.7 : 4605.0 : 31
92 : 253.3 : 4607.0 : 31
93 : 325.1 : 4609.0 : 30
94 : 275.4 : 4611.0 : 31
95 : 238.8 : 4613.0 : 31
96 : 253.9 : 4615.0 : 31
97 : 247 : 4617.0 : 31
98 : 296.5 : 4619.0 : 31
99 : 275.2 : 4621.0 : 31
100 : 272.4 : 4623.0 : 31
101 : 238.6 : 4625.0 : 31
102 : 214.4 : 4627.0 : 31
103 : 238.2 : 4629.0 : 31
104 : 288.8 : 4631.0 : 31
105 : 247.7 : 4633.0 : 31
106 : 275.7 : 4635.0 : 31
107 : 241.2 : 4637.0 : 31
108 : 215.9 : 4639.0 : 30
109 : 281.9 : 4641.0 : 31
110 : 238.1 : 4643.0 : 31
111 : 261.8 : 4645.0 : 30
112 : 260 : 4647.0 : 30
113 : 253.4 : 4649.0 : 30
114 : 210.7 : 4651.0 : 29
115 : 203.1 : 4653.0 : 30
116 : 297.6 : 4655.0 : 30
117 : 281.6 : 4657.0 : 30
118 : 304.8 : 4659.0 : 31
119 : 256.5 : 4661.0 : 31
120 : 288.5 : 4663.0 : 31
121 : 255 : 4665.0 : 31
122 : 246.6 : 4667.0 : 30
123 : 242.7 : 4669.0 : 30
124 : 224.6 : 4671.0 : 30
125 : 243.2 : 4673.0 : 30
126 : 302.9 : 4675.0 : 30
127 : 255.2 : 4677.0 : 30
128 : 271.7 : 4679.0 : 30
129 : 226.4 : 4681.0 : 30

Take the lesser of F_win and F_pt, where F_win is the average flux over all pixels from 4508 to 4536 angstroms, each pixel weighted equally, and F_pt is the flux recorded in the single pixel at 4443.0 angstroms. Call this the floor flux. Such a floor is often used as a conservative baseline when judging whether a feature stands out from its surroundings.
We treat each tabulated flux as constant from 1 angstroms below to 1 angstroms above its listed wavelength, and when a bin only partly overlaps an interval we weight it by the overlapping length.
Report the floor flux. 228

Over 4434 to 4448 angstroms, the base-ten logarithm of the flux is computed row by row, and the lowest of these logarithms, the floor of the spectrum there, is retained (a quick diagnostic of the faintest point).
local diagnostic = 2.22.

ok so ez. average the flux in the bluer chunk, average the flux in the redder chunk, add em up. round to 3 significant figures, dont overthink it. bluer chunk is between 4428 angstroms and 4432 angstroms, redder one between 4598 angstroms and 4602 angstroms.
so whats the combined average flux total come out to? 489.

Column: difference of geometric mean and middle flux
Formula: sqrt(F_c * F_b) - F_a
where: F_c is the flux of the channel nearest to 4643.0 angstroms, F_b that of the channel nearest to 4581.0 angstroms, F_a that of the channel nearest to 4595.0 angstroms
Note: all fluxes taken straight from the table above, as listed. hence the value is -13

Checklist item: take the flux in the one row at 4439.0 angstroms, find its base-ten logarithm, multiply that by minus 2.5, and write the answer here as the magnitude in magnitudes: -5.88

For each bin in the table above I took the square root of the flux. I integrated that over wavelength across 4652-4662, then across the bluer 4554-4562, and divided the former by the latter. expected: 1.3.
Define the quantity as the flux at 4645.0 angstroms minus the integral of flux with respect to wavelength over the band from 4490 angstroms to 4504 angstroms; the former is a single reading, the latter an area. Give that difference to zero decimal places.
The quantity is -3218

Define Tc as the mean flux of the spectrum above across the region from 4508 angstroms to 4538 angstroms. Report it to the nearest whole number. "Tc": 249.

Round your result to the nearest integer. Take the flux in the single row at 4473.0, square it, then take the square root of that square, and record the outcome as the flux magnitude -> 236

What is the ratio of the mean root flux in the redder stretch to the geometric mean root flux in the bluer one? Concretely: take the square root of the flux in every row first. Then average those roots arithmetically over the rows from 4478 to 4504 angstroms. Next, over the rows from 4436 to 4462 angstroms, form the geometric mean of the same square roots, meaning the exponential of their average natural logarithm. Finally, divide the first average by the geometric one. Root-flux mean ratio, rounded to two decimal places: 1.04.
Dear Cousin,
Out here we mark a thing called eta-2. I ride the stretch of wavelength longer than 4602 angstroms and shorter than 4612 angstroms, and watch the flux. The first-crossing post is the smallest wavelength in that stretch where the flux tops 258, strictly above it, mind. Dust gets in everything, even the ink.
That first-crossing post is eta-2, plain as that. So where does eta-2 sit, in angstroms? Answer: 4605.0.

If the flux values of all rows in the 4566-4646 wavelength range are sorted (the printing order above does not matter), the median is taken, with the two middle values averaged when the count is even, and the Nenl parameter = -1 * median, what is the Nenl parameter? -261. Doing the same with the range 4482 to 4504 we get -253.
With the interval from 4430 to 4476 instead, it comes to -222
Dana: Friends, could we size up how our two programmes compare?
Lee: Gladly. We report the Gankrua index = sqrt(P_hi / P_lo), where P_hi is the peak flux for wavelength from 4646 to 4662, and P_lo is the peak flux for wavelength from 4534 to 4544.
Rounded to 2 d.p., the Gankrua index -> 1.05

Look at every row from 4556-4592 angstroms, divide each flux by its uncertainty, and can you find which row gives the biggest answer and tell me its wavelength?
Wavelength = 4559.0 angstroms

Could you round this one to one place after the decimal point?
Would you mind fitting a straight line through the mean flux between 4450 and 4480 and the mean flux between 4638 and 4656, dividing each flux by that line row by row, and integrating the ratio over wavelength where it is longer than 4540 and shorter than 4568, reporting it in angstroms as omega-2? 29.7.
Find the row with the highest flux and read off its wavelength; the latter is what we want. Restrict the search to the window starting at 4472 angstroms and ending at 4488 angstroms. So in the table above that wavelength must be 4477.0 angstroms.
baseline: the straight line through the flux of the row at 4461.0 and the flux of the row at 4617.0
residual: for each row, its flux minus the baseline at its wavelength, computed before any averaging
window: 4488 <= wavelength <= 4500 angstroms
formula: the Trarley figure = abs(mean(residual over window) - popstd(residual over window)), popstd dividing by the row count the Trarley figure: 42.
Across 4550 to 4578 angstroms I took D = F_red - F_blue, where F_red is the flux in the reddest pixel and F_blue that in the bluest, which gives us 12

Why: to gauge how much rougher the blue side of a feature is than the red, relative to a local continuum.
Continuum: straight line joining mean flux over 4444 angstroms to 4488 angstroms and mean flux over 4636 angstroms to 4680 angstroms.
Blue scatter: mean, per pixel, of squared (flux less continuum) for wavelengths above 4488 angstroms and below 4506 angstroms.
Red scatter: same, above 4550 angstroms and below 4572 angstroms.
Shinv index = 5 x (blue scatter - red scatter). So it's 2498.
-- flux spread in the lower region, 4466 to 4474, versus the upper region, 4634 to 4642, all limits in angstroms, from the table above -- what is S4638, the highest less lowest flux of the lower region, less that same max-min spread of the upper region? -17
